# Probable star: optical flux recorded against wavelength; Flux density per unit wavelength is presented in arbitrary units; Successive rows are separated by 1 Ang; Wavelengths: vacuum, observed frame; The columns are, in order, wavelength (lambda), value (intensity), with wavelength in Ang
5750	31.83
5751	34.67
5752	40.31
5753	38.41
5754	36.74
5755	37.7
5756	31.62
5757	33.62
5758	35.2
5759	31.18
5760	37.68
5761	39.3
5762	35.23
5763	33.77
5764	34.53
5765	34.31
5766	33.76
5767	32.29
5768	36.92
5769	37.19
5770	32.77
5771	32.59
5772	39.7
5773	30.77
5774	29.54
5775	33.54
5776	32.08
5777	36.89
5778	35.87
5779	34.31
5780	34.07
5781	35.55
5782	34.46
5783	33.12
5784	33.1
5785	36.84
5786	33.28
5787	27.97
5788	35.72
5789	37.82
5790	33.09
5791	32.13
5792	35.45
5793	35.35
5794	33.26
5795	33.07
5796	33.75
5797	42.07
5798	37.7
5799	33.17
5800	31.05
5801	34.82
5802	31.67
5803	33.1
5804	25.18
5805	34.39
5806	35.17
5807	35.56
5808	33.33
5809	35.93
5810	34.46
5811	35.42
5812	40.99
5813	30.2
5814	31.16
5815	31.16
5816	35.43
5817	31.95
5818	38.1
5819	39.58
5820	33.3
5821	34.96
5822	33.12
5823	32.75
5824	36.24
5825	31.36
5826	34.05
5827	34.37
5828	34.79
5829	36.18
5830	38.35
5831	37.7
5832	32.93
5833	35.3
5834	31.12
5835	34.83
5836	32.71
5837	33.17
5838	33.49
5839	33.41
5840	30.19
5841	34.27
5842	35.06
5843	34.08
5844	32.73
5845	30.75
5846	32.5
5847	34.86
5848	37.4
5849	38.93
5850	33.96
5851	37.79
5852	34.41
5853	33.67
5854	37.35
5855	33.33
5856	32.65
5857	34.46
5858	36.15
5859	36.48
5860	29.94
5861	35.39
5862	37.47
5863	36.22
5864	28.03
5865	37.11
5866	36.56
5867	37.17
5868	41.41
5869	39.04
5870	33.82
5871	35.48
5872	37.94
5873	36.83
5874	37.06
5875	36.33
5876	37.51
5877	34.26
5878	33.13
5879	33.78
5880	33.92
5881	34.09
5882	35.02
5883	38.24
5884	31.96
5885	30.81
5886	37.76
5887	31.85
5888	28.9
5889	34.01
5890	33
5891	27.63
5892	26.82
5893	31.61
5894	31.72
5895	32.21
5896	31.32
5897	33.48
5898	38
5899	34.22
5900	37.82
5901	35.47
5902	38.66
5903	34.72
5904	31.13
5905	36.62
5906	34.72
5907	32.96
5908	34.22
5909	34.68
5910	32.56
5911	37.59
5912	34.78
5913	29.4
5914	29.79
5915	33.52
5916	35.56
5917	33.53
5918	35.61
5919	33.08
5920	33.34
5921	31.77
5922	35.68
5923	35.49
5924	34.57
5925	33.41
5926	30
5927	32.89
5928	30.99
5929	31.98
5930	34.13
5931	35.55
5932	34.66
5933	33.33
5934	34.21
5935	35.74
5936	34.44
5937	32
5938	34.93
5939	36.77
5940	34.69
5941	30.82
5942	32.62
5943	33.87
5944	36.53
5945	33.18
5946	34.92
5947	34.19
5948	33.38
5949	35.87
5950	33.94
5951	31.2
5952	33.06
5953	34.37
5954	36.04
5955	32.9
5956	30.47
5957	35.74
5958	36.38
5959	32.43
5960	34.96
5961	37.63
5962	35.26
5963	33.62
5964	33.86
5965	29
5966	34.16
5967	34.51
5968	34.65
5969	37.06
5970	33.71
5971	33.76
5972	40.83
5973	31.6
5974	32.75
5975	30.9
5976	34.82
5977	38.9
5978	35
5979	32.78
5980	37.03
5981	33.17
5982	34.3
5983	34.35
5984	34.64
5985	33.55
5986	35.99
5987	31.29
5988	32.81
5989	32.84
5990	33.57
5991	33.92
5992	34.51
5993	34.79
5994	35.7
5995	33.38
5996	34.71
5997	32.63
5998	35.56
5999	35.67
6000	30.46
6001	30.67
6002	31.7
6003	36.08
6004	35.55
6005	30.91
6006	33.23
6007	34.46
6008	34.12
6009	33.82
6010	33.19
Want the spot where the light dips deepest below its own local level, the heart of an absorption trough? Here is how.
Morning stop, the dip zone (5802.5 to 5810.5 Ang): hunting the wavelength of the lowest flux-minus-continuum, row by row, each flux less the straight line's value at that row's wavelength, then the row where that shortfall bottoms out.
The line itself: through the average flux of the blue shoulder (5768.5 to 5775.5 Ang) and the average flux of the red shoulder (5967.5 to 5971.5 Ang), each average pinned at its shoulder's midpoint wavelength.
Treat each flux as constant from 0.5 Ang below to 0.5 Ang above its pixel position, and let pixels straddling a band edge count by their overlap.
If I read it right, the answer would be 5804 Ang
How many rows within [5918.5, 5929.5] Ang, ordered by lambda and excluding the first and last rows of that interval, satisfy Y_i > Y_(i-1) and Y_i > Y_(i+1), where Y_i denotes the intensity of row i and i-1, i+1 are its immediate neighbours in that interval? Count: 3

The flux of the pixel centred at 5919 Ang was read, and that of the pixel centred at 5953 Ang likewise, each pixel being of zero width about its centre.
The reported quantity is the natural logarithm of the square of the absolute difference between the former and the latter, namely 1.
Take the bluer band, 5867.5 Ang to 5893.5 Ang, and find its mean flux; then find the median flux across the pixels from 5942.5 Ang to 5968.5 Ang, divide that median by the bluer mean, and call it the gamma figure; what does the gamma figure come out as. 1.00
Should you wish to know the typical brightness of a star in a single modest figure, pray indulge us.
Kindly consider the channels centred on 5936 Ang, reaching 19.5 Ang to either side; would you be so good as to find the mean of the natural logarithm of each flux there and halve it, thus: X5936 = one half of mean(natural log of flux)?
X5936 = 1.76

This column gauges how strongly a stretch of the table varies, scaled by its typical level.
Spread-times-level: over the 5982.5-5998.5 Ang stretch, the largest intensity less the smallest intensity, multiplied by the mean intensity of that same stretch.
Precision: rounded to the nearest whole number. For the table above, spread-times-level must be 160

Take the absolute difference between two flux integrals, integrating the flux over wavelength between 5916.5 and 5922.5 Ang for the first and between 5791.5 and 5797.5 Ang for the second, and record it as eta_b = 10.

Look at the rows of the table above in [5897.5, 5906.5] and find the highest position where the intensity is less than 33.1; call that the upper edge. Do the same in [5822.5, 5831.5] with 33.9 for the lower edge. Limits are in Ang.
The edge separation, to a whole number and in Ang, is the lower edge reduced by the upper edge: -79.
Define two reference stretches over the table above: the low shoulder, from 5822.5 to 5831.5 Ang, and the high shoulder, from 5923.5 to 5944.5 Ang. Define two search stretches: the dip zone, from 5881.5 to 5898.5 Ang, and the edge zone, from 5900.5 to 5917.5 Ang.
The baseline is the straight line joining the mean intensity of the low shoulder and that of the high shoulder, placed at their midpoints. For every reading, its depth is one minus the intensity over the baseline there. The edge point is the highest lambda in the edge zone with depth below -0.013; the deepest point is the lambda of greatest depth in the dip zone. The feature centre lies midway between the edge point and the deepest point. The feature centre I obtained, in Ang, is 5904.0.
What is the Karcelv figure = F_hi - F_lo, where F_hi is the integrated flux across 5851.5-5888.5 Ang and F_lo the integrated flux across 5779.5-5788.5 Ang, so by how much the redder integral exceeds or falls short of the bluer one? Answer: 991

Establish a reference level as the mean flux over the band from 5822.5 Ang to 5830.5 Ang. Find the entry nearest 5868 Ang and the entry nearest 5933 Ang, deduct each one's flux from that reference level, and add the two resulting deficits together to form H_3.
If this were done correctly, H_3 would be -5.2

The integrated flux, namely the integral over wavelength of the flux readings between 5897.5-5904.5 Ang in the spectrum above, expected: 250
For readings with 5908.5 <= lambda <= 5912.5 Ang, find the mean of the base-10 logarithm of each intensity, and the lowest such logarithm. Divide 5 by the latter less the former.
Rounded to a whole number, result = -169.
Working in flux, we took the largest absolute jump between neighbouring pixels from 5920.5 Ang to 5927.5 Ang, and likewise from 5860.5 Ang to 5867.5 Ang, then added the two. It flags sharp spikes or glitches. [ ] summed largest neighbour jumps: 13.0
